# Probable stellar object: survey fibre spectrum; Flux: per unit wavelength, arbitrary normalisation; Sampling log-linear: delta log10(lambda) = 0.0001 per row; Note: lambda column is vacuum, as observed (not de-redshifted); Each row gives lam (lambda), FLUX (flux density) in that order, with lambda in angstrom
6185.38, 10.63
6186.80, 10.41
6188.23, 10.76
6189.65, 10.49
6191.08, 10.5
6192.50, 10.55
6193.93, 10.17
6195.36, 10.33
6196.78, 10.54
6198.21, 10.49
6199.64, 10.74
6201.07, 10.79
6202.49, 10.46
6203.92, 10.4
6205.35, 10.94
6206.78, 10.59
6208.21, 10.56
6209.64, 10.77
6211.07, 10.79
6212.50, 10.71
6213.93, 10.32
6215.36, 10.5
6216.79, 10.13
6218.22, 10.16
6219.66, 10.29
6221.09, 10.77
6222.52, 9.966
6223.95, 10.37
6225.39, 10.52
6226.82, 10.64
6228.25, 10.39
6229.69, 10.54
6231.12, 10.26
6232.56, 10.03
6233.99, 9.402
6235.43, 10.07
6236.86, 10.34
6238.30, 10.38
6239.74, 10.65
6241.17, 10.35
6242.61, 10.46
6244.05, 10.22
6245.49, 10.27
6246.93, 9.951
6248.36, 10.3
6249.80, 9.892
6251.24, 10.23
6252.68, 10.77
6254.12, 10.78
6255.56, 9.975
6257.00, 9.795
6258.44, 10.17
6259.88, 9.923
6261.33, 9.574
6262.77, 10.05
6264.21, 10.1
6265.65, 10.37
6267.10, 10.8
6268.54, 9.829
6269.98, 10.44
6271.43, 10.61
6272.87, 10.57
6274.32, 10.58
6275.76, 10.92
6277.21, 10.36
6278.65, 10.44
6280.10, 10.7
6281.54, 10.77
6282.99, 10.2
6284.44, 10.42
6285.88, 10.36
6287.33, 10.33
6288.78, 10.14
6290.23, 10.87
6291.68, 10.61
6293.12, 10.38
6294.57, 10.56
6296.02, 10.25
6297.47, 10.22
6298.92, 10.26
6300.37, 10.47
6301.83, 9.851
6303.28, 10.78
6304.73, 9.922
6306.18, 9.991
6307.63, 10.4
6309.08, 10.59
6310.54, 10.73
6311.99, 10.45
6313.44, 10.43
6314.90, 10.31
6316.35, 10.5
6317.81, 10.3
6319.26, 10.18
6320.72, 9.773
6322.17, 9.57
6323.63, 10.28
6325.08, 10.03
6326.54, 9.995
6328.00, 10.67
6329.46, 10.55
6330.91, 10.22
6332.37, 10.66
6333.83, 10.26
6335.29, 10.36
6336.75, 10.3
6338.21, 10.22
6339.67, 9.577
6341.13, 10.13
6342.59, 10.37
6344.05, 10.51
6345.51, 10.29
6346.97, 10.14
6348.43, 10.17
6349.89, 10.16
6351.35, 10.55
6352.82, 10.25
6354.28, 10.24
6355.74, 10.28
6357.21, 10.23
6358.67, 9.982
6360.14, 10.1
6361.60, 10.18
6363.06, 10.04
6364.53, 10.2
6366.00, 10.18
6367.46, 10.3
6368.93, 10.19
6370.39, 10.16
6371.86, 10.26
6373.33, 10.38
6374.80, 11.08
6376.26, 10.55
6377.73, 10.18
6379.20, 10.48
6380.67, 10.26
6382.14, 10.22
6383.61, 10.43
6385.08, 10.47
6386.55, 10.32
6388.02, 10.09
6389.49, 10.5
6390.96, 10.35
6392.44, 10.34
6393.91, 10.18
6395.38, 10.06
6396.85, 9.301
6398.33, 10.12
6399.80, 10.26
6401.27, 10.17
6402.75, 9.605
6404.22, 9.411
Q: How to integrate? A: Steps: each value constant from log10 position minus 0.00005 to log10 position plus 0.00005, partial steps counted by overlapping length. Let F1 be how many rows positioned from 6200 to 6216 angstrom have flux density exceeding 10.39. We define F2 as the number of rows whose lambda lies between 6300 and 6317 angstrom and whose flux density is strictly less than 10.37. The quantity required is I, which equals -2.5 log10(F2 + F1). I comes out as -2.9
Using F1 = 10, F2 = 4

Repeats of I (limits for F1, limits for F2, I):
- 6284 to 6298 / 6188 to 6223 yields -2.6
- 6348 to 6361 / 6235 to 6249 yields -2.3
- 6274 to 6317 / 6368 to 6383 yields -3.4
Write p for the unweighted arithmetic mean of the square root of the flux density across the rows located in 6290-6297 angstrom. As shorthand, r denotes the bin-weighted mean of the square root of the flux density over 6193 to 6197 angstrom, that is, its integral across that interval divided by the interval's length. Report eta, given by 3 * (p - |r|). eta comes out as 0.09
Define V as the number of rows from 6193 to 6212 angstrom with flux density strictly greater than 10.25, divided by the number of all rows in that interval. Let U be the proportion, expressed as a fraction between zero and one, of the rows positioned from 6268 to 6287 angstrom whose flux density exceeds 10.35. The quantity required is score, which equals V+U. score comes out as 1.8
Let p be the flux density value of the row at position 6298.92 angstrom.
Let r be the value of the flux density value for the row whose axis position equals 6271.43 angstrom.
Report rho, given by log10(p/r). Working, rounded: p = 10.26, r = 10.61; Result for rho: -0.015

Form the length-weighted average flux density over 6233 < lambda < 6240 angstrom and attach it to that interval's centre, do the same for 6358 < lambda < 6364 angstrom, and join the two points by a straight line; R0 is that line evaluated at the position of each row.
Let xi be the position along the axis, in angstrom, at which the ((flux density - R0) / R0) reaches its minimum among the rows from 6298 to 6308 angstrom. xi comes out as 6301.83 angstrom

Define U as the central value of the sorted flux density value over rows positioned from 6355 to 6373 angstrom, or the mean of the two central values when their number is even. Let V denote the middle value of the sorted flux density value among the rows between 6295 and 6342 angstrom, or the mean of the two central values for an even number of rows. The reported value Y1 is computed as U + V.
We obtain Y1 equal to 20.5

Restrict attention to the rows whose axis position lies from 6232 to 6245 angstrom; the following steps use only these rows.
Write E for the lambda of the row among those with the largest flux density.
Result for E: 6239.74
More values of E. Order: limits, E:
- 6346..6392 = 6374.80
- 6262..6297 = 6275.76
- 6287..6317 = 6290.23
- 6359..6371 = 6367.46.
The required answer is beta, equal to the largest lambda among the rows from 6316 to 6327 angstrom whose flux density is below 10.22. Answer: 6326.54 angstrom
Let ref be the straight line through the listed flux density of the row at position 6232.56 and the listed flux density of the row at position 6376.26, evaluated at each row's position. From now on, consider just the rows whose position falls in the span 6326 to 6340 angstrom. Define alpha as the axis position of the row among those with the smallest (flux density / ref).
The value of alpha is 6339.67 angstrom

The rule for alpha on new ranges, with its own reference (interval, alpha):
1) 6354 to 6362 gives 6358.67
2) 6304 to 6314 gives 6304.73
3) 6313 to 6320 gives 6319.26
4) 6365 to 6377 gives 6370.39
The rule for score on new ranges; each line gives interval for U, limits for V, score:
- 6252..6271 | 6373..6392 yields 1.2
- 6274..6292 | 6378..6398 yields 1.4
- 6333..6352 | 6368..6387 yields 1.0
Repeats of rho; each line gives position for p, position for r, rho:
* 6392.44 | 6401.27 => 0.007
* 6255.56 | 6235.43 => -0.004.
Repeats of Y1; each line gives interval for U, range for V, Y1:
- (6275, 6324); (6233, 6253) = 20.7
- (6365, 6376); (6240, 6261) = 20.5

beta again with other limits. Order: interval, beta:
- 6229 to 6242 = 6235.43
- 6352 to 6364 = 6363.06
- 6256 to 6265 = 6264.21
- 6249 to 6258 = 6257.00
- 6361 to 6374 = 6370.39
